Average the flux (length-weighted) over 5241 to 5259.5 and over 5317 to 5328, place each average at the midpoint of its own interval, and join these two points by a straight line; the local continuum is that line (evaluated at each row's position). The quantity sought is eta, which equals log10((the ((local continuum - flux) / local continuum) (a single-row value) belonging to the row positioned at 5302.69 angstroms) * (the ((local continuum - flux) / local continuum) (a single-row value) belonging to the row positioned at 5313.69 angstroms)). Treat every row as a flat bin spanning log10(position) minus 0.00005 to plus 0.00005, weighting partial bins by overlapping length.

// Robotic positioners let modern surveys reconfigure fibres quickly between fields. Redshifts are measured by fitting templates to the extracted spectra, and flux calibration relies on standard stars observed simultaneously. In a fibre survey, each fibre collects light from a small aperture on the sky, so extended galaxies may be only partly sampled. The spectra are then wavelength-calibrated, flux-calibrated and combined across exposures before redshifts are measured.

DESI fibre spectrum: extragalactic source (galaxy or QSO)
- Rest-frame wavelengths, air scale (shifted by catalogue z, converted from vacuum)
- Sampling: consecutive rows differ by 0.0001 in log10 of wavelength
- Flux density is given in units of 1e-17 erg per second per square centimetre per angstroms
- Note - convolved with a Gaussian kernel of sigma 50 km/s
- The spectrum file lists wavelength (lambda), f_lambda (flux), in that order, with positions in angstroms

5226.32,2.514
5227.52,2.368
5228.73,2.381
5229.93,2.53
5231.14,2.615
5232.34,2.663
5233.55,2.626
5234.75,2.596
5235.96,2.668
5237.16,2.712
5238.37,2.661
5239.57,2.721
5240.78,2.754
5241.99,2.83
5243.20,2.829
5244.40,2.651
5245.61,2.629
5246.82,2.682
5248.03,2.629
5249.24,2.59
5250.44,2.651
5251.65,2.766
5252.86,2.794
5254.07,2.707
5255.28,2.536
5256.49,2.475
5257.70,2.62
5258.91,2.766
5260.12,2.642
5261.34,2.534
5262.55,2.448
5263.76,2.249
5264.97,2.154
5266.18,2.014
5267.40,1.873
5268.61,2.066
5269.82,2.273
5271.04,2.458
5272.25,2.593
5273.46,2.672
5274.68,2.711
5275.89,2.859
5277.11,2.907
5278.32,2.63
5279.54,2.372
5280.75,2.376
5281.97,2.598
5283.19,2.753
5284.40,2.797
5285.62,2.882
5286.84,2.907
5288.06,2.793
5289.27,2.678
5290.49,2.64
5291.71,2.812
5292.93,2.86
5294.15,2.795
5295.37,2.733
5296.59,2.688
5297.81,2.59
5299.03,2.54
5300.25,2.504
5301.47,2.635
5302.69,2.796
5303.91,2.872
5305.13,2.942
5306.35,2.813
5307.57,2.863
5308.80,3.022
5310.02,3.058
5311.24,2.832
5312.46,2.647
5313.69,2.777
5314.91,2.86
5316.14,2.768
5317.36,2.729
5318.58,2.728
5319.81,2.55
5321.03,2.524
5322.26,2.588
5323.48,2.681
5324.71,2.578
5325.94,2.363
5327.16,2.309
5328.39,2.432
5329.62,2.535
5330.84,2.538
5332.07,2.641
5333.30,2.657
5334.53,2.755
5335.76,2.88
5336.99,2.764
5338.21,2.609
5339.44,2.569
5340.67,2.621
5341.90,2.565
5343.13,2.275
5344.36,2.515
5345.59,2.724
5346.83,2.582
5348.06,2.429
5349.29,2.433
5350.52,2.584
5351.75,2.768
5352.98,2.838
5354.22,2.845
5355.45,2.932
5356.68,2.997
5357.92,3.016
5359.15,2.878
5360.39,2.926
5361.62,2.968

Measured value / -2.19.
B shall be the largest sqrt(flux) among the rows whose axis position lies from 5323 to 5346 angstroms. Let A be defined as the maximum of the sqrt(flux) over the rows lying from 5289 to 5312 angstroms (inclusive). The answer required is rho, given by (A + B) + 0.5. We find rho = 3.95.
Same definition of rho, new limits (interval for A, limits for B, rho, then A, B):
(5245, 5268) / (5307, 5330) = 3.92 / 1.67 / 1.75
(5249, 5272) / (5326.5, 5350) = 3.87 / 1.67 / 1.70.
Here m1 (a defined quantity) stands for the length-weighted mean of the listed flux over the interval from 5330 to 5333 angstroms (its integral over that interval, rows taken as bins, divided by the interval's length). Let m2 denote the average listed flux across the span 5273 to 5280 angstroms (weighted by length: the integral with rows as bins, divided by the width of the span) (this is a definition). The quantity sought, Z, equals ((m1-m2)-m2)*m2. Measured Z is -7.5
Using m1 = 2.59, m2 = 2.70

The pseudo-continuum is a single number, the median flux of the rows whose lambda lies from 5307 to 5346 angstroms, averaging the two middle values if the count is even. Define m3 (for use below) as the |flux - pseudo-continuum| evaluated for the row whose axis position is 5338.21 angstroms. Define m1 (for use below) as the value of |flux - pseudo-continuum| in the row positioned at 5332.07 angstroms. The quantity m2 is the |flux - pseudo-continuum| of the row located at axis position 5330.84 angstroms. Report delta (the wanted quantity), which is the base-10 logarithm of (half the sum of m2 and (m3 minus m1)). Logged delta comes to -1.16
